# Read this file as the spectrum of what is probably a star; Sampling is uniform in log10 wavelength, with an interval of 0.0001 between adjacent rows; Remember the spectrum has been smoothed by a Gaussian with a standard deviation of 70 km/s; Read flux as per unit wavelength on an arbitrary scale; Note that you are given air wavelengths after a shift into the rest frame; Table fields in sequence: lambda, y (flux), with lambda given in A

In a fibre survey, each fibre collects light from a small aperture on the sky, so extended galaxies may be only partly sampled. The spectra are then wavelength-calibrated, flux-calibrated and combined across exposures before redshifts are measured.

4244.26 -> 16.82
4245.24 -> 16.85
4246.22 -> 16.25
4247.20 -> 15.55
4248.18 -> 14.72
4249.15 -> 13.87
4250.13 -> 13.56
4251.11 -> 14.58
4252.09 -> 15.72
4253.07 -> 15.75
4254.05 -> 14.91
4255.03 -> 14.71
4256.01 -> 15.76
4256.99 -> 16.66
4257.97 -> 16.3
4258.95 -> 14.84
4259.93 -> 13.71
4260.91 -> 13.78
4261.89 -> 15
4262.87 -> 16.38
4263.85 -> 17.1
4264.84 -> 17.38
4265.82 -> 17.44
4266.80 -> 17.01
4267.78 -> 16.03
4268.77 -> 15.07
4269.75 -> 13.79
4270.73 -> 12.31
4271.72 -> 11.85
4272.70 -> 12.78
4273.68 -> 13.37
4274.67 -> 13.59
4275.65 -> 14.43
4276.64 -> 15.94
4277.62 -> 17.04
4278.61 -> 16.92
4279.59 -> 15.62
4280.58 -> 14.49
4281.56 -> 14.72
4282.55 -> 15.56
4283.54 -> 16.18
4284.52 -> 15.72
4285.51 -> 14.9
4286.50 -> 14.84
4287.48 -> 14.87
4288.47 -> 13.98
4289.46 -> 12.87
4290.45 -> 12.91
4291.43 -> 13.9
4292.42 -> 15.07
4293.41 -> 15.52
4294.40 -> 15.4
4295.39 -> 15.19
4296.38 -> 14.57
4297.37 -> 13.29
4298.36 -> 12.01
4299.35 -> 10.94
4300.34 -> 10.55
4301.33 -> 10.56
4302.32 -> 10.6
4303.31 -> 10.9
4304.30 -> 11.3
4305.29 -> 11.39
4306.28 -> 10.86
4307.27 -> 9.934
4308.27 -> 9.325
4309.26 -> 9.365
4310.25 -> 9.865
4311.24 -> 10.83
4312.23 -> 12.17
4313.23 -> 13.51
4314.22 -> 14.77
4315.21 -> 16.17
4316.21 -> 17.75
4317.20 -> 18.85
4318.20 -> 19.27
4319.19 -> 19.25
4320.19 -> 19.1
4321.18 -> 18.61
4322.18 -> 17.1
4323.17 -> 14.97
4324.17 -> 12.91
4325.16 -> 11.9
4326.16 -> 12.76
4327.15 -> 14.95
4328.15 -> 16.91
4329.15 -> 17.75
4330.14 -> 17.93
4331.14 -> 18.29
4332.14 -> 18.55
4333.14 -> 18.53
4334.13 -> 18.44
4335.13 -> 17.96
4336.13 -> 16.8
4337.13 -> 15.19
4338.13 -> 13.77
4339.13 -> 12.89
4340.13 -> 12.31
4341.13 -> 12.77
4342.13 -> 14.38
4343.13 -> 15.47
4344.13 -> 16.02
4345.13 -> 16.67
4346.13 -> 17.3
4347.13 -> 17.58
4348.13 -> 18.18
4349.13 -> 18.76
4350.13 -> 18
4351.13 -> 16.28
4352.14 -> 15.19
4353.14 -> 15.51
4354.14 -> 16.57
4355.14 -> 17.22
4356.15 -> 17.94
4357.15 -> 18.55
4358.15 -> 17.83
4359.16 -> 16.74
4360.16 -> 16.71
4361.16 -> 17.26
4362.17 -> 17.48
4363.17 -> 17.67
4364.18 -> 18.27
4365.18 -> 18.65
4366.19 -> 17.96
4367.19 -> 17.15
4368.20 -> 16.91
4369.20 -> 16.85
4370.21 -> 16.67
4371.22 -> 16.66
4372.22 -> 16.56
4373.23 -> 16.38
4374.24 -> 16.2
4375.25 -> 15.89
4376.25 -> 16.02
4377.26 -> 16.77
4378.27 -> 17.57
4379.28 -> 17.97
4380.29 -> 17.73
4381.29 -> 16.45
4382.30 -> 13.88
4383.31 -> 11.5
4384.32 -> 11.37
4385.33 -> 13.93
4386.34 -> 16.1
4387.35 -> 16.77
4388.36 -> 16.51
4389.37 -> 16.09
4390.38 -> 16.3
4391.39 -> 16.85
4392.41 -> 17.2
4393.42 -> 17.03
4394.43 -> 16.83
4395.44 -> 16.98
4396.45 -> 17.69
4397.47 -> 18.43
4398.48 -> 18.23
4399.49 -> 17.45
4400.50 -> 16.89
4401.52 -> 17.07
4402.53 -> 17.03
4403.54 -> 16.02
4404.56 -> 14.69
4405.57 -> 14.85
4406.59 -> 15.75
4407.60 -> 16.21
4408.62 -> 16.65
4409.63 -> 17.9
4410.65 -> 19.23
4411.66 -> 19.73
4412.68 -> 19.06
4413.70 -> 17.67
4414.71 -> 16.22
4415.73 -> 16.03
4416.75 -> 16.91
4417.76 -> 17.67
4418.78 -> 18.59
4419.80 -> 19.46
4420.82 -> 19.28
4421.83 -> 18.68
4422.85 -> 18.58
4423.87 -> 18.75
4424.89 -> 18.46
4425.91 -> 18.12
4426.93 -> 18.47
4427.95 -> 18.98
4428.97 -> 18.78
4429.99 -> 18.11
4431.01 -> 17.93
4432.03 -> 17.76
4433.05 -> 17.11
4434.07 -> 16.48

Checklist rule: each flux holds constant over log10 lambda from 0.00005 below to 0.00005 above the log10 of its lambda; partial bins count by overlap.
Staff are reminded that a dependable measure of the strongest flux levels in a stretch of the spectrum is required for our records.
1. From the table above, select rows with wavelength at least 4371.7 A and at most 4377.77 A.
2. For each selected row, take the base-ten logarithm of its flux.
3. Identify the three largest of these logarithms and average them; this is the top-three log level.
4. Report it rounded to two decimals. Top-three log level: 1.22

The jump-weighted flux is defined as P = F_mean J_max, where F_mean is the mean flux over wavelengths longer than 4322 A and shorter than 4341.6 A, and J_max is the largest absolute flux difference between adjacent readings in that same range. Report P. 34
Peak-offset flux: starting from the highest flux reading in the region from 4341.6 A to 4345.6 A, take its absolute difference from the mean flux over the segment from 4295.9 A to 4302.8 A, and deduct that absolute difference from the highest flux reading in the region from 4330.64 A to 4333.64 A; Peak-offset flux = 13.7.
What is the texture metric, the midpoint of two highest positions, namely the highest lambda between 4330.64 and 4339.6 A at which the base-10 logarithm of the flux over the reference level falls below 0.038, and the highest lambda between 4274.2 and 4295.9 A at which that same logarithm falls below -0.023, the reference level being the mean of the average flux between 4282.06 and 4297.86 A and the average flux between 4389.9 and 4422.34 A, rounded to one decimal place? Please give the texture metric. 4315.8 A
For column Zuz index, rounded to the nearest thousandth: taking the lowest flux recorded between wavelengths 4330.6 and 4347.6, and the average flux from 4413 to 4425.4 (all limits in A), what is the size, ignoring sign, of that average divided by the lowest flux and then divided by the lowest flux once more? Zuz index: 0.119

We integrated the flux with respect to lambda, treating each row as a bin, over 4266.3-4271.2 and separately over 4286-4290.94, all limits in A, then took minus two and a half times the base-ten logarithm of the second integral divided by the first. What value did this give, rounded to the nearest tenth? 0.1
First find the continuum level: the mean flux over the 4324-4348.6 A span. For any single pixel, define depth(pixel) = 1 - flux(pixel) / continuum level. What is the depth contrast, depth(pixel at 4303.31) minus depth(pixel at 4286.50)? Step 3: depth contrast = 0.25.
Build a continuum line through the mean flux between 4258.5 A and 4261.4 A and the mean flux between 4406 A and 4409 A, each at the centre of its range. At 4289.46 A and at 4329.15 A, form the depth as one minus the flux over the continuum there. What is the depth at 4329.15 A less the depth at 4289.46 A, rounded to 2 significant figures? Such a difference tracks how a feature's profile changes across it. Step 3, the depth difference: -0.29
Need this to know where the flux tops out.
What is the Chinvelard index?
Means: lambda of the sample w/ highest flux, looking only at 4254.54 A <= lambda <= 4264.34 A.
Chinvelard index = 4263.85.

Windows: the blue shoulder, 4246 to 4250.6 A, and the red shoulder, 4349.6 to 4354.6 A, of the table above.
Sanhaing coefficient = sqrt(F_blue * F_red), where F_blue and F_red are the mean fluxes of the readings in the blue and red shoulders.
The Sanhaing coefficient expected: 15.5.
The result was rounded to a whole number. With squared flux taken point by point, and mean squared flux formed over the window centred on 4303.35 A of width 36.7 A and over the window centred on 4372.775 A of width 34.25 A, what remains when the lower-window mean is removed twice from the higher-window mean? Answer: -114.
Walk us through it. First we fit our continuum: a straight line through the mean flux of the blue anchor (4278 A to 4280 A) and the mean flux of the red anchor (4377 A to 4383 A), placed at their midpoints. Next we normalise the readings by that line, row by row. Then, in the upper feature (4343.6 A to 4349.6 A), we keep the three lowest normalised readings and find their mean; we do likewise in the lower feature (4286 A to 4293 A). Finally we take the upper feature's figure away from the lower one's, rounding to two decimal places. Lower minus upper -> -0.20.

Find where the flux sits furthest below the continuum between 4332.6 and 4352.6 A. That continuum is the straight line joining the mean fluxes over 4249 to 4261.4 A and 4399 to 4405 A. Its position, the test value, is 4340.13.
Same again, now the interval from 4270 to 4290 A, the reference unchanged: 4271.72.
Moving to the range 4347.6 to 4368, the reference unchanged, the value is 4352.14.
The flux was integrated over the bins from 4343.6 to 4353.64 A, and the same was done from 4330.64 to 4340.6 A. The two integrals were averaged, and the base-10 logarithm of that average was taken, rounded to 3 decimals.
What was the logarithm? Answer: 2.220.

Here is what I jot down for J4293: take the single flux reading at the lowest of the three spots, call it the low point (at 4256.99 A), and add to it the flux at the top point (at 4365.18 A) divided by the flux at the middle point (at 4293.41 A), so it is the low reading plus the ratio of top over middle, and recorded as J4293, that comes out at 18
